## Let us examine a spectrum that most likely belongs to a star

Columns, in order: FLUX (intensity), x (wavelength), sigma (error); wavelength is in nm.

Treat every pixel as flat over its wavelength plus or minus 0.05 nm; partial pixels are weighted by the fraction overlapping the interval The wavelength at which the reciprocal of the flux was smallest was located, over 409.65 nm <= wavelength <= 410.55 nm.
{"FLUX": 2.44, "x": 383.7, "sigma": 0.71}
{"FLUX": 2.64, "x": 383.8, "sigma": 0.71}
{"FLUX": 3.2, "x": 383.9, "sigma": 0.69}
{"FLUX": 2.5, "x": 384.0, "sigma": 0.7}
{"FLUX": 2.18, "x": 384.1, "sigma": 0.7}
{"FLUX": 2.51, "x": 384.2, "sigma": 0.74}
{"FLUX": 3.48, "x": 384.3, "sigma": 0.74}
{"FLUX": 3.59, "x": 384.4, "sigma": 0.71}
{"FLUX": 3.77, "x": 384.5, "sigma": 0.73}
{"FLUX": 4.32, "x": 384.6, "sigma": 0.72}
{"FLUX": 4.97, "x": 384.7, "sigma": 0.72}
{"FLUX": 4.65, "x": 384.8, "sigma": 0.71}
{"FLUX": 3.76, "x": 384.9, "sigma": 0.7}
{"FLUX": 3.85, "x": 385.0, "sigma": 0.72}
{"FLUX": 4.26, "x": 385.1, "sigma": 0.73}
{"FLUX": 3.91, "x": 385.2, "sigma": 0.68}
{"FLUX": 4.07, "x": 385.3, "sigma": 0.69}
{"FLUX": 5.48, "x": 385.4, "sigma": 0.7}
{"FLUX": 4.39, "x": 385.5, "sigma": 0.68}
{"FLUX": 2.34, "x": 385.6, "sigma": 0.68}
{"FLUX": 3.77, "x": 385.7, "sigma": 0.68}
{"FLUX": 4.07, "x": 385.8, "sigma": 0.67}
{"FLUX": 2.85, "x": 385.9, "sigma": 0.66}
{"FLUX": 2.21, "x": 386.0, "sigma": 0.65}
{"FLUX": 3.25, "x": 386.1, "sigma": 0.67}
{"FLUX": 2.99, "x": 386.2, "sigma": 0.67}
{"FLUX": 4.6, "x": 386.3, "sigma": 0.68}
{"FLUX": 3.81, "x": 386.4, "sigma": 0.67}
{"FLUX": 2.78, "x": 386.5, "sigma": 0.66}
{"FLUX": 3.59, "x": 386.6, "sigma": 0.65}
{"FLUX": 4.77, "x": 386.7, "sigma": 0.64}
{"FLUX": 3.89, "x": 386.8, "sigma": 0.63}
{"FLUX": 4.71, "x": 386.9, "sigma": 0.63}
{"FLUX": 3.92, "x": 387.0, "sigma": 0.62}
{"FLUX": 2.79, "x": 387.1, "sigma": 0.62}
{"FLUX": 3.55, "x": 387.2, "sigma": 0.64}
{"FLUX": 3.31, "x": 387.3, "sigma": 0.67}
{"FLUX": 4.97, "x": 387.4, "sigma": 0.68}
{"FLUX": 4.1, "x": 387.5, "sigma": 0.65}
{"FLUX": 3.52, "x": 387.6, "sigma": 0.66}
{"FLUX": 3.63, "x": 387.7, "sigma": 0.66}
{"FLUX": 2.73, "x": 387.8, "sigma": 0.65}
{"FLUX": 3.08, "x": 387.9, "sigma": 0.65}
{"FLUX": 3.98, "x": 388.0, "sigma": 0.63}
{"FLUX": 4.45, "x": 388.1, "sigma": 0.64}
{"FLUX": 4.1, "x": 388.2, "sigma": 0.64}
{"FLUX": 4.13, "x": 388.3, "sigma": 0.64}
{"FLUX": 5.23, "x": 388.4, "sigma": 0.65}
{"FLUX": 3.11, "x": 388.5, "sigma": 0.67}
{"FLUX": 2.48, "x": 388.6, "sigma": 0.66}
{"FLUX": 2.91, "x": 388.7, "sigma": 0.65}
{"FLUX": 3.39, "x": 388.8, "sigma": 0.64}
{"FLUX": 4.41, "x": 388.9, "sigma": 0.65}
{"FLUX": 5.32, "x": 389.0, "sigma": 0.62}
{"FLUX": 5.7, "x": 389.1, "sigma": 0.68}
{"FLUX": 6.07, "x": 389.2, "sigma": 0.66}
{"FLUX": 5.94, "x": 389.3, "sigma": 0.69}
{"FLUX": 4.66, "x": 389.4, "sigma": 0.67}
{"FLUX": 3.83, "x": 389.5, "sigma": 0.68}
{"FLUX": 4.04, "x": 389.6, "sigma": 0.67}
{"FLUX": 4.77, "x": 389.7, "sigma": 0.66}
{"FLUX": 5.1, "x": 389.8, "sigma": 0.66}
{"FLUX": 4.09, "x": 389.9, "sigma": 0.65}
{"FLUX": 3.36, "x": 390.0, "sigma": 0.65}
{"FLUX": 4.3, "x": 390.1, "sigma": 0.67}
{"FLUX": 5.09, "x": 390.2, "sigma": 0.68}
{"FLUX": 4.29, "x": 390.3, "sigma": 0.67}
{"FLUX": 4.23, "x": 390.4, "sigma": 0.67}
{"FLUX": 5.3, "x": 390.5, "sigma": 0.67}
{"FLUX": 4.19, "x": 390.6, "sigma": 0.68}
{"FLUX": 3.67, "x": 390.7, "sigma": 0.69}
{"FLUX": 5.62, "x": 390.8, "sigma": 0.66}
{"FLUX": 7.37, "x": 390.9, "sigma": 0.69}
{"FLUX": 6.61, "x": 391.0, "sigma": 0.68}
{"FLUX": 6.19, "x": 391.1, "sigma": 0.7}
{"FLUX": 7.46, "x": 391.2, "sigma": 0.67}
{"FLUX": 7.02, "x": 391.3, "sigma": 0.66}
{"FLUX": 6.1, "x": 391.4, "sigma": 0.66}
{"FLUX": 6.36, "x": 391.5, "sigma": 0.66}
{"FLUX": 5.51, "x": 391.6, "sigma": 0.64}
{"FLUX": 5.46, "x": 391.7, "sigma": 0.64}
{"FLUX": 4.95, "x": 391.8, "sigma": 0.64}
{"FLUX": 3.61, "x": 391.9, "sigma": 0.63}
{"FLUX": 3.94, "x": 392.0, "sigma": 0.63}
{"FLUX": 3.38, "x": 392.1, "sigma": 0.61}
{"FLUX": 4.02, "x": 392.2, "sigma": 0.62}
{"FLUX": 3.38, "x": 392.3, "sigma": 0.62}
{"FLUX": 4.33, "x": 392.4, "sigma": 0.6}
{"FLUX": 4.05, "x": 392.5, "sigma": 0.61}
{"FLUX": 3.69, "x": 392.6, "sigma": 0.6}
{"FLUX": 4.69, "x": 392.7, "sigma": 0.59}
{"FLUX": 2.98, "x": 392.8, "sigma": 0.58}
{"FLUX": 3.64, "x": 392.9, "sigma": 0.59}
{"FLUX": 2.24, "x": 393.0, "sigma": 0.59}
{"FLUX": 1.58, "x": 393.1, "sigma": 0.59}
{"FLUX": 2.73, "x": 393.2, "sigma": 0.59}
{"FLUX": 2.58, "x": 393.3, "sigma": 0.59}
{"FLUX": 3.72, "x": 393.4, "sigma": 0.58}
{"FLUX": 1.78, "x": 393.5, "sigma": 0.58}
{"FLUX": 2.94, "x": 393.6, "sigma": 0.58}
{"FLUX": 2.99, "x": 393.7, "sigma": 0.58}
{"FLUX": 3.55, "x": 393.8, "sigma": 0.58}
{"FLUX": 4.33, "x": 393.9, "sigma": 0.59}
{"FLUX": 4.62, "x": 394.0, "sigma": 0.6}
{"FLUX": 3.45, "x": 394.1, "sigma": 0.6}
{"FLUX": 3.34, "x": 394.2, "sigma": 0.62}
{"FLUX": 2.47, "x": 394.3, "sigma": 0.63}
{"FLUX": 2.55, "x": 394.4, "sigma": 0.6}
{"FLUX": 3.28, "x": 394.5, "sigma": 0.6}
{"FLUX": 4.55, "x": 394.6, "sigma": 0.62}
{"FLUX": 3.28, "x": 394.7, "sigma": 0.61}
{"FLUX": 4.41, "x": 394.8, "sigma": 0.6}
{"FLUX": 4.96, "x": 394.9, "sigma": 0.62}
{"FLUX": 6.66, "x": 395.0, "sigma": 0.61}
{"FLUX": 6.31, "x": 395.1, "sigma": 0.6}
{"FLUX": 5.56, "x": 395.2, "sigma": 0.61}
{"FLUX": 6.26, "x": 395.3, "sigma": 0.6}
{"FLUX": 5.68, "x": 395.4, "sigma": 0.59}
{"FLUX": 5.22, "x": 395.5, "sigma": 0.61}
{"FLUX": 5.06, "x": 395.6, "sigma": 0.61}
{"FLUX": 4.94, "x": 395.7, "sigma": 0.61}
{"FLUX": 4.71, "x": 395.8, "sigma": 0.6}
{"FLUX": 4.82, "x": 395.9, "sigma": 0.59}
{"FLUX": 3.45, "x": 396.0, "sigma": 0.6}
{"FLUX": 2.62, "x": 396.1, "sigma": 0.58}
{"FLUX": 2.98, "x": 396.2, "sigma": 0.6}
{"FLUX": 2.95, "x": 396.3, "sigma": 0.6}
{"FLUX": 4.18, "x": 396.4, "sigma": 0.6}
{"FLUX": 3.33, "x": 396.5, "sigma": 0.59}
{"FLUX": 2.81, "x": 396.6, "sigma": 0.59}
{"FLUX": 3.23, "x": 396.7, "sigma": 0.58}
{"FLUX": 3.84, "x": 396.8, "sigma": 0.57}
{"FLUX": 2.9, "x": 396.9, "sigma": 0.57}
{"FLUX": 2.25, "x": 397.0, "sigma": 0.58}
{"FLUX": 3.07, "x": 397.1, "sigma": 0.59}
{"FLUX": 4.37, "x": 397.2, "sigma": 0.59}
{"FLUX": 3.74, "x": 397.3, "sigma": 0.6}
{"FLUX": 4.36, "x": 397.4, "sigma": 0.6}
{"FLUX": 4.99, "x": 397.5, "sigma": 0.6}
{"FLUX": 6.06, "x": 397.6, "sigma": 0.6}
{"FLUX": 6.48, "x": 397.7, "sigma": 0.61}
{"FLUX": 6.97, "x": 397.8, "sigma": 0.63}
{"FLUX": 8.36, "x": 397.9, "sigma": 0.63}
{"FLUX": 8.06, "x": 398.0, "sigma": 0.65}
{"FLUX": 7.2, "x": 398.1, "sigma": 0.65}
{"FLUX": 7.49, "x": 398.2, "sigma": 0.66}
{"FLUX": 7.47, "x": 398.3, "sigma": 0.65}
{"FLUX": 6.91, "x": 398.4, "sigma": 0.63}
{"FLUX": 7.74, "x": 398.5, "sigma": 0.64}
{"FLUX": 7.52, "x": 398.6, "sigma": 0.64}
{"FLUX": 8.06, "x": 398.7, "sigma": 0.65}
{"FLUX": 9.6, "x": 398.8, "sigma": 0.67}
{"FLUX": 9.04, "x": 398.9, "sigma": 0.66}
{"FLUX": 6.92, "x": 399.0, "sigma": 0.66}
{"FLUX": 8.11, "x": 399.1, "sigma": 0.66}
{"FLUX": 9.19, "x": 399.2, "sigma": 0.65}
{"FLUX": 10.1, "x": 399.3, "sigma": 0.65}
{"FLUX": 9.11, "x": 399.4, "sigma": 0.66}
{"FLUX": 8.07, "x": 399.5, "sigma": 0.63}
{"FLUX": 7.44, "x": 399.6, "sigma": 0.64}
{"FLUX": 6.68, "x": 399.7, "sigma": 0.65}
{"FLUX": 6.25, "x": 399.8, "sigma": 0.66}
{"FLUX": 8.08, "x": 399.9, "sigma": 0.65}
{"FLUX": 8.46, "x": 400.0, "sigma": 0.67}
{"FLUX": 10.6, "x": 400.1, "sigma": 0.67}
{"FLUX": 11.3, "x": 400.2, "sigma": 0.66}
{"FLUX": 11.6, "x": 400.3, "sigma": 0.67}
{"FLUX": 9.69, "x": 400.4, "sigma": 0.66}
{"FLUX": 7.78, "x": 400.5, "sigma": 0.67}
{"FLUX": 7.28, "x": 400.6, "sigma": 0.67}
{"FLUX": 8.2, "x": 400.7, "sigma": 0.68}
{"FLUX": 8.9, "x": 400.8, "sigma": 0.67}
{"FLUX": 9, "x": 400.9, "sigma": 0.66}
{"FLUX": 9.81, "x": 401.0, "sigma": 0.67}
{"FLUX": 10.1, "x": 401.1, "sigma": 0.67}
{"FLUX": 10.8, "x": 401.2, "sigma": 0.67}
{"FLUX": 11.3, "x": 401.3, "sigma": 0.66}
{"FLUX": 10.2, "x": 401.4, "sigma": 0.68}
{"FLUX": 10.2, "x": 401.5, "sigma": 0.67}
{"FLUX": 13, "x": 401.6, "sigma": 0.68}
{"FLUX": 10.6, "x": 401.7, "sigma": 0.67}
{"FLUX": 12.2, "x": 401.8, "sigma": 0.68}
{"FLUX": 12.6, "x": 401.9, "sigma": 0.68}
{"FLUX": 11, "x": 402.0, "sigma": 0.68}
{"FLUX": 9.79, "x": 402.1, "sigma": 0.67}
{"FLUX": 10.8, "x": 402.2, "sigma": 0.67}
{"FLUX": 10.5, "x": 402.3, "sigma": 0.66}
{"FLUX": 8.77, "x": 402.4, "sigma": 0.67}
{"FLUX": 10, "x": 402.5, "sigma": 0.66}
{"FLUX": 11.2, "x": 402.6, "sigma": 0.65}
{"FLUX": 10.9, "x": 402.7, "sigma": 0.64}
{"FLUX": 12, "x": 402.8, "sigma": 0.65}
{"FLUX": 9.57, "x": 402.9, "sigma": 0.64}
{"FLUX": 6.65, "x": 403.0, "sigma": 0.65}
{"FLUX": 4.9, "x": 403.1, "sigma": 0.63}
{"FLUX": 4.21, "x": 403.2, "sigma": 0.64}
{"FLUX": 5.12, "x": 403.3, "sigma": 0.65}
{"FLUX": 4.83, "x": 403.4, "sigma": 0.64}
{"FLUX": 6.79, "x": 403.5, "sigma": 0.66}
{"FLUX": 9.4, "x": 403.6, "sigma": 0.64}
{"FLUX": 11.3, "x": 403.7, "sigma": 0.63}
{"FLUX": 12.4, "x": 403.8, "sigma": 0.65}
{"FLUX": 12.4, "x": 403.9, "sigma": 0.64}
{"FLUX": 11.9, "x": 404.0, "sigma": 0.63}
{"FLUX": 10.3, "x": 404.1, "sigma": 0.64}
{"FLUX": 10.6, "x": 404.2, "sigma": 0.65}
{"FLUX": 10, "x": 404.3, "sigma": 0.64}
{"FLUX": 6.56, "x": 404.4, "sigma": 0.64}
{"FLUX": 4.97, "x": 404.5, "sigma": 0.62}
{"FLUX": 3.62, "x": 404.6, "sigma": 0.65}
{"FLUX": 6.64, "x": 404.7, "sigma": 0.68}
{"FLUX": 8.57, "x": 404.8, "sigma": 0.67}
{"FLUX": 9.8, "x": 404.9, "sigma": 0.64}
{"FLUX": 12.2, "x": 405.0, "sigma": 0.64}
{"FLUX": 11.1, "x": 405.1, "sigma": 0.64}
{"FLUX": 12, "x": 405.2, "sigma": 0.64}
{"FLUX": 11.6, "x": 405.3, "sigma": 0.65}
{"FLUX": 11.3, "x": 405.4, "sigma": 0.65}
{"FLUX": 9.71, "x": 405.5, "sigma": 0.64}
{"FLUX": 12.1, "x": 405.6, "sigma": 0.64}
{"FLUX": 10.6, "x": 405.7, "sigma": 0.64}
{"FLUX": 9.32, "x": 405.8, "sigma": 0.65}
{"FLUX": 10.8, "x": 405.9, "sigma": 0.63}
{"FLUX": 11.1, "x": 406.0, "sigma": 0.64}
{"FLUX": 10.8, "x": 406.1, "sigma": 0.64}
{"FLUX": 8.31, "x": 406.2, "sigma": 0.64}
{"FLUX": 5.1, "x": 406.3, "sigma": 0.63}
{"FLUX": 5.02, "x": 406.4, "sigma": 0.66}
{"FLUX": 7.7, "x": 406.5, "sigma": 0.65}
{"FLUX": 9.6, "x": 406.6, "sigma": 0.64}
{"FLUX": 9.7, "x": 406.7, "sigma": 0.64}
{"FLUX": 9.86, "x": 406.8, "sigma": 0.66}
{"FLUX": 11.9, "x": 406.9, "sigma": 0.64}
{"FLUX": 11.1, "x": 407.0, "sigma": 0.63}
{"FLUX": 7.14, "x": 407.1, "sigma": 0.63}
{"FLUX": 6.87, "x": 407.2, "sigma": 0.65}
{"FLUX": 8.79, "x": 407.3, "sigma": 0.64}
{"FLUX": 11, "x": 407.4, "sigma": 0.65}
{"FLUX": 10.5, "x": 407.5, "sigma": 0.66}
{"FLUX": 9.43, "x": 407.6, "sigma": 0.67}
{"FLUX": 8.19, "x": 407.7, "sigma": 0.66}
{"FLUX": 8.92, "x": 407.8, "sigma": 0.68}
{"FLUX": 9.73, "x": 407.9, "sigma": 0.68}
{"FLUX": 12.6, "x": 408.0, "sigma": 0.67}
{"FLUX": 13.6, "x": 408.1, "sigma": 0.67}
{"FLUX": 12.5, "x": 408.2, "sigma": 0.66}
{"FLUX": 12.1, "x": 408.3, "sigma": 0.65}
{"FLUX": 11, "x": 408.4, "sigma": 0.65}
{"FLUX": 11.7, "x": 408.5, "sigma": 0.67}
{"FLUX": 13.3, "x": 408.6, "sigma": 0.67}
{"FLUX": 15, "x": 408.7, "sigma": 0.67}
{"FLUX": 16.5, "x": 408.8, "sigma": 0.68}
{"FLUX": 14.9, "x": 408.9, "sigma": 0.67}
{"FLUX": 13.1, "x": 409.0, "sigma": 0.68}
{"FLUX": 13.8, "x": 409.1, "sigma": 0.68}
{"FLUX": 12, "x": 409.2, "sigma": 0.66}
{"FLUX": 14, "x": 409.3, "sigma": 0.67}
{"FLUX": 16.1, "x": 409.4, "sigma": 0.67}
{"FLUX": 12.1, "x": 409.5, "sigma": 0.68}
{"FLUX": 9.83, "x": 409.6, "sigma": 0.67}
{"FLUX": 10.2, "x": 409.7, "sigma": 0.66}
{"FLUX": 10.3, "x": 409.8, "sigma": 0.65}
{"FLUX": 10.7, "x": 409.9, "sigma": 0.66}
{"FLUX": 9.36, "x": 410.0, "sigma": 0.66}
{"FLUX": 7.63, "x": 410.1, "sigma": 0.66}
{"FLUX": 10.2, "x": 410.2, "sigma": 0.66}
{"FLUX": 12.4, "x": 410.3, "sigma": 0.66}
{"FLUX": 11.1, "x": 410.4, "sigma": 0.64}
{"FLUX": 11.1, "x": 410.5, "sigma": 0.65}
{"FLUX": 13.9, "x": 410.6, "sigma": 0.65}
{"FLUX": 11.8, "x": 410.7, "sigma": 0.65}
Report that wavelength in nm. 410.3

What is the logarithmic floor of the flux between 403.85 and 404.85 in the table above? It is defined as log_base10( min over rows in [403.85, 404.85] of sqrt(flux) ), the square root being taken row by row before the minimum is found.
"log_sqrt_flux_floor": 0.28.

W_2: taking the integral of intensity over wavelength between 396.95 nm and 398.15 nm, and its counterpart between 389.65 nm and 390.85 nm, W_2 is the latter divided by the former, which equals 0.82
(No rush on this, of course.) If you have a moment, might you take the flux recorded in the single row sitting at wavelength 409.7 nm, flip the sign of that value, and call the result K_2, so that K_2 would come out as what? -10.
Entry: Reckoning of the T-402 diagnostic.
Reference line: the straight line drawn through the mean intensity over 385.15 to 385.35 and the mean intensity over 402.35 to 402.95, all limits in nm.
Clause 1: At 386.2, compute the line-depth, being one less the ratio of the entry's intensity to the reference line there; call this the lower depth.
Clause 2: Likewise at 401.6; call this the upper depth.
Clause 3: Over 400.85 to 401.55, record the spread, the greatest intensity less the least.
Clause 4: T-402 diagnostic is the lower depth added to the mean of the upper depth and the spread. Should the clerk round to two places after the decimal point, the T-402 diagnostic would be 1.31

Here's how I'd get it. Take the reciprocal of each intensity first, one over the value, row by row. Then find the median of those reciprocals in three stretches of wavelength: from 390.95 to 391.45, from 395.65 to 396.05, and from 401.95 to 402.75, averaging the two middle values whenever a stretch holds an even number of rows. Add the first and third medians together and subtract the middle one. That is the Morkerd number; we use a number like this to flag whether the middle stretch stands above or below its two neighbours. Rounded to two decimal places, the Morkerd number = 0.04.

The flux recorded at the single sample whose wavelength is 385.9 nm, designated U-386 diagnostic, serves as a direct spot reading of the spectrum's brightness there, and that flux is 2.85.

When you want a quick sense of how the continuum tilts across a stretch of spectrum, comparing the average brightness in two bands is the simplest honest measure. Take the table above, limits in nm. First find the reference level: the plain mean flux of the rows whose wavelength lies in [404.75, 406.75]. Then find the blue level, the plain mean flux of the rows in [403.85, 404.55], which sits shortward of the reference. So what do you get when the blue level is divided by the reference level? 1.0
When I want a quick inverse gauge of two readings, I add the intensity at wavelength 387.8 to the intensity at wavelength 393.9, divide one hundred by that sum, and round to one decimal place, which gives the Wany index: 14.2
